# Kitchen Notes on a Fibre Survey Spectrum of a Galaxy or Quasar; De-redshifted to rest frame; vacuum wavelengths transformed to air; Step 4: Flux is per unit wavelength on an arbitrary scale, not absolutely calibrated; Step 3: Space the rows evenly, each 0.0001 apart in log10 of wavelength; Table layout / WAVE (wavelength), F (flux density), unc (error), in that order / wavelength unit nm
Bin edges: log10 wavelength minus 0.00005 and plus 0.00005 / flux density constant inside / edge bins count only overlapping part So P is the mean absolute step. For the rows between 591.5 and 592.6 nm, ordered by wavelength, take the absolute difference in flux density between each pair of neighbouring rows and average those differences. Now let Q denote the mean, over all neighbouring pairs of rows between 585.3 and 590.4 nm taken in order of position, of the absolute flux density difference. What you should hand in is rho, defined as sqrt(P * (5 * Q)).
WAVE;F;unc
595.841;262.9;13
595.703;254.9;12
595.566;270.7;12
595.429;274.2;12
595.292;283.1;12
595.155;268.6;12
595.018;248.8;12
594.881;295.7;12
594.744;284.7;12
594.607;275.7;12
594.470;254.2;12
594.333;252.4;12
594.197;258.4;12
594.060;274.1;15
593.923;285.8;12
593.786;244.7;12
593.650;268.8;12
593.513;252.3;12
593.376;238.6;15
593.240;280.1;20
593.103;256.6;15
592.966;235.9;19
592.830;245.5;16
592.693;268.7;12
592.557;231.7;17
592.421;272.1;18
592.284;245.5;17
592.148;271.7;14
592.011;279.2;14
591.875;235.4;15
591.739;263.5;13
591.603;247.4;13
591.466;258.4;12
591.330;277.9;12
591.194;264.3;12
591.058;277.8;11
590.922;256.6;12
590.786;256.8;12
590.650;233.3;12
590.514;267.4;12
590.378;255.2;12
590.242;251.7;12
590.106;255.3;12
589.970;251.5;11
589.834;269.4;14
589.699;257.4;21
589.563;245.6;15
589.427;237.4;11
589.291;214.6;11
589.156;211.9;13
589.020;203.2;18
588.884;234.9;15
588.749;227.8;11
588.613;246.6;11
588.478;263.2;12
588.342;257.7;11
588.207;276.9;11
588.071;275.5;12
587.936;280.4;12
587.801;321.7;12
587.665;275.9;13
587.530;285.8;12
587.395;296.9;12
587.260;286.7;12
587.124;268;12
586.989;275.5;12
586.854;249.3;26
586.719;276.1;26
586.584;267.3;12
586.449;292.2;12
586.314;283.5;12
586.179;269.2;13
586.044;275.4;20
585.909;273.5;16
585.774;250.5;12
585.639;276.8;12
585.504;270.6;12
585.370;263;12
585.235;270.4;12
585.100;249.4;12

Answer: 43.8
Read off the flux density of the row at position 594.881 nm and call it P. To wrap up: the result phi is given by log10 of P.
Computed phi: 2.47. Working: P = 295.7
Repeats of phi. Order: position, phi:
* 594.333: 2.40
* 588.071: 2.44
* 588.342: 2.41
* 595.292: 2.45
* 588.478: 2.42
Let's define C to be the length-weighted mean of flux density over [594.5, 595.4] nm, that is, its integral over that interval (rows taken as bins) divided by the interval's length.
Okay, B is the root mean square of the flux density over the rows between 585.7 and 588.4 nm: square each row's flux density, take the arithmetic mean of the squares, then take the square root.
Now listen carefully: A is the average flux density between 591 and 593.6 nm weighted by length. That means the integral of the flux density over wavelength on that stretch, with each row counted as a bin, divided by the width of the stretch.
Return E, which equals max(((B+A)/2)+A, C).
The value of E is 526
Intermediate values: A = 258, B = 277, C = 275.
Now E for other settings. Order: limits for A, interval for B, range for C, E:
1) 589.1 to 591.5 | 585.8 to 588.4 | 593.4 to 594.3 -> 518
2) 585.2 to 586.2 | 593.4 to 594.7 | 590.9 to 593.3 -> 535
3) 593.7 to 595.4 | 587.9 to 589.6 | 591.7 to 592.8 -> 526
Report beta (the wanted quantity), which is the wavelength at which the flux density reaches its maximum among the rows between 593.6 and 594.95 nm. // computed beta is 594.881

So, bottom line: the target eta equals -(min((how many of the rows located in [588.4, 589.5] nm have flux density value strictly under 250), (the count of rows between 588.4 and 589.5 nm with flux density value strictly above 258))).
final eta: -1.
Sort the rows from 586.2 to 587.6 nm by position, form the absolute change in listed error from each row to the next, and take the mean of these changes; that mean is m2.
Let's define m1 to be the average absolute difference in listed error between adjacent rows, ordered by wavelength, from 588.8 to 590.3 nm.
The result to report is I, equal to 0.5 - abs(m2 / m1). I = -0.5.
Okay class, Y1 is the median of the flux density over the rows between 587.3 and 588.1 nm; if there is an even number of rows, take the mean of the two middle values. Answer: 283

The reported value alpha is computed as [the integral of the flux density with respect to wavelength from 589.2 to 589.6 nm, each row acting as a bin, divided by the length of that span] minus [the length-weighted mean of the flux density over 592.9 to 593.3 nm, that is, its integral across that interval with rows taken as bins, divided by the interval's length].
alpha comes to -26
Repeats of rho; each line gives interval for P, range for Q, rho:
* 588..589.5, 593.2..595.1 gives 36.7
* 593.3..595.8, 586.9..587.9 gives 37.7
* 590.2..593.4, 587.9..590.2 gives 36.1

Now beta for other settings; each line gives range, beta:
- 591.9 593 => 592.011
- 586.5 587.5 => 587.395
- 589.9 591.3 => 591.058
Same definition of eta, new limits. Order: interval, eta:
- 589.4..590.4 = -1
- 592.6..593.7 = -3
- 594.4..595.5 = -1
